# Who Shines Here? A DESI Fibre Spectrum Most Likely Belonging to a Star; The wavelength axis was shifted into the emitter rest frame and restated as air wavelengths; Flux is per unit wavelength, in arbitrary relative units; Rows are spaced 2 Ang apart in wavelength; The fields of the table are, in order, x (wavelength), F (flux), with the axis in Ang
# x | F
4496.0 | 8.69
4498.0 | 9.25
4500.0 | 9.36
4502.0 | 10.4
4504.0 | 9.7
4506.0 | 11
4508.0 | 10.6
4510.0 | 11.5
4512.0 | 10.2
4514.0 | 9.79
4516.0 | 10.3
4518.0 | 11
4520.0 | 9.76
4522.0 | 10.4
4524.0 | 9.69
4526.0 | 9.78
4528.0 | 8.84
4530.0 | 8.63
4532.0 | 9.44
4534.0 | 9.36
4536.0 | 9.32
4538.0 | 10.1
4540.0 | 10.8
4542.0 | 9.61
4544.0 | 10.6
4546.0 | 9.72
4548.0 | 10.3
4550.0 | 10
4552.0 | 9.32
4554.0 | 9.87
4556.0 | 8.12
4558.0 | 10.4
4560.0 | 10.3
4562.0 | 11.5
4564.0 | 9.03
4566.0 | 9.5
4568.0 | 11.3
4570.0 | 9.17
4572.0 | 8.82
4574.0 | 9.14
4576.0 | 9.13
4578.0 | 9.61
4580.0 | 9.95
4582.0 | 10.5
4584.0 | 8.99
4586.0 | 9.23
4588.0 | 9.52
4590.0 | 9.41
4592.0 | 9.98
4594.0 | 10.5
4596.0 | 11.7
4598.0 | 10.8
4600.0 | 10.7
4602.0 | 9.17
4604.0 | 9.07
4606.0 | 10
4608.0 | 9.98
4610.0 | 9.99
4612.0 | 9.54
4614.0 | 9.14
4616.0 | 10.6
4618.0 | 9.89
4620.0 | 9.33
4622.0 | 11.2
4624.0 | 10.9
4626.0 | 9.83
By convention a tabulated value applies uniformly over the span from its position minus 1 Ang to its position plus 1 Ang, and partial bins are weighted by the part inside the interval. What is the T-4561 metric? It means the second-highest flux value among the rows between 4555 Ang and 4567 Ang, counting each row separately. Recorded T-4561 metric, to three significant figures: 10.4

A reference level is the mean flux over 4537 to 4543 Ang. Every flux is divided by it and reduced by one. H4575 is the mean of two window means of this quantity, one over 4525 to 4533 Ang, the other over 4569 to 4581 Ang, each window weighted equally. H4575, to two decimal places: -0.09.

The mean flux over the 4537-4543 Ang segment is 10.2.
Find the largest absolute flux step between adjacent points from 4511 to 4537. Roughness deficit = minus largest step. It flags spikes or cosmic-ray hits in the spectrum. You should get -1.2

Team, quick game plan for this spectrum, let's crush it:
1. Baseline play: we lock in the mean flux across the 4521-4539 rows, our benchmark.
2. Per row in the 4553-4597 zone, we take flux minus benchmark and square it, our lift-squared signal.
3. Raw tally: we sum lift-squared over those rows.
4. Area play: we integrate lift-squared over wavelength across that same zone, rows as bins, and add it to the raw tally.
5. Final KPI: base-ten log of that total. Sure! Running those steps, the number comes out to 1.76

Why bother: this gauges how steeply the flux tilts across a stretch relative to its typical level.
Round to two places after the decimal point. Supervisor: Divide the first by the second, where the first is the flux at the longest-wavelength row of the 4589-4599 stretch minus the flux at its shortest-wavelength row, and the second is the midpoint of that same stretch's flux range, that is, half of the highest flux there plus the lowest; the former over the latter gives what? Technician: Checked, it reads 0.13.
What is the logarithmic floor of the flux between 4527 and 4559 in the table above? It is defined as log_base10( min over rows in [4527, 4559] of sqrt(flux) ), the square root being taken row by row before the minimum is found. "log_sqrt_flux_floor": 0.455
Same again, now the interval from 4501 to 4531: 0.468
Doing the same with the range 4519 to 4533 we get 0.468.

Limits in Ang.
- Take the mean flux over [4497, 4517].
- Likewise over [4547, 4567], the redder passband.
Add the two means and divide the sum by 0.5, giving 40.1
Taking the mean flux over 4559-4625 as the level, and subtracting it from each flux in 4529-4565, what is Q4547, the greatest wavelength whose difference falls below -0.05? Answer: 4564.0 Ang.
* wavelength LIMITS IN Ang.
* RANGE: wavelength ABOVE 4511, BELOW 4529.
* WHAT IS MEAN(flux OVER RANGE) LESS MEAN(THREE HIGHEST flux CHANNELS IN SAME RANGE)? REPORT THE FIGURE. -0.6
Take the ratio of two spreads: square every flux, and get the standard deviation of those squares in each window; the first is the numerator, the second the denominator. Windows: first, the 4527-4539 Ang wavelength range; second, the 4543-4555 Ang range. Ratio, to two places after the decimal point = 1.08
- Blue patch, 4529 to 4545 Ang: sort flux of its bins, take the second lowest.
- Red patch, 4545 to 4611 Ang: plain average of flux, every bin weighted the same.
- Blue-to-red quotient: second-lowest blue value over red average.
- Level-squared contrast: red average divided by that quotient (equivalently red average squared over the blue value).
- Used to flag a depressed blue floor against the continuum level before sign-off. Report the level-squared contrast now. 10.4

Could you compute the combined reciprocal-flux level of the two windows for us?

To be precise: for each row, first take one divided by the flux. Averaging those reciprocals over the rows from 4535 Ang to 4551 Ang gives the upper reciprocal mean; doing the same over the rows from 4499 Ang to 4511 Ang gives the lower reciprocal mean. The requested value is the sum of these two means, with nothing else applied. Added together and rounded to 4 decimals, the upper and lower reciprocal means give 0.1960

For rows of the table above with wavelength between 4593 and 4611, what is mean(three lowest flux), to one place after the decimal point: 9.4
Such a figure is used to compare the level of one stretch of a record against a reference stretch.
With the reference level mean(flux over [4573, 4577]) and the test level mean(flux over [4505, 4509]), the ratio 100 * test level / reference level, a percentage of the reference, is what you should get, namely 118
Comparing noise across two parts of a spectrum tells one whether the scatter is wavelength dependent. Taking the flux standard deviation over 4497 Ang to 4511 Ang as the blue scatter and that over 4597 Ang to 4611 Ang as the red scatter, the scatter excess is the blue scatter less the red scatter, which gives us 0.2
